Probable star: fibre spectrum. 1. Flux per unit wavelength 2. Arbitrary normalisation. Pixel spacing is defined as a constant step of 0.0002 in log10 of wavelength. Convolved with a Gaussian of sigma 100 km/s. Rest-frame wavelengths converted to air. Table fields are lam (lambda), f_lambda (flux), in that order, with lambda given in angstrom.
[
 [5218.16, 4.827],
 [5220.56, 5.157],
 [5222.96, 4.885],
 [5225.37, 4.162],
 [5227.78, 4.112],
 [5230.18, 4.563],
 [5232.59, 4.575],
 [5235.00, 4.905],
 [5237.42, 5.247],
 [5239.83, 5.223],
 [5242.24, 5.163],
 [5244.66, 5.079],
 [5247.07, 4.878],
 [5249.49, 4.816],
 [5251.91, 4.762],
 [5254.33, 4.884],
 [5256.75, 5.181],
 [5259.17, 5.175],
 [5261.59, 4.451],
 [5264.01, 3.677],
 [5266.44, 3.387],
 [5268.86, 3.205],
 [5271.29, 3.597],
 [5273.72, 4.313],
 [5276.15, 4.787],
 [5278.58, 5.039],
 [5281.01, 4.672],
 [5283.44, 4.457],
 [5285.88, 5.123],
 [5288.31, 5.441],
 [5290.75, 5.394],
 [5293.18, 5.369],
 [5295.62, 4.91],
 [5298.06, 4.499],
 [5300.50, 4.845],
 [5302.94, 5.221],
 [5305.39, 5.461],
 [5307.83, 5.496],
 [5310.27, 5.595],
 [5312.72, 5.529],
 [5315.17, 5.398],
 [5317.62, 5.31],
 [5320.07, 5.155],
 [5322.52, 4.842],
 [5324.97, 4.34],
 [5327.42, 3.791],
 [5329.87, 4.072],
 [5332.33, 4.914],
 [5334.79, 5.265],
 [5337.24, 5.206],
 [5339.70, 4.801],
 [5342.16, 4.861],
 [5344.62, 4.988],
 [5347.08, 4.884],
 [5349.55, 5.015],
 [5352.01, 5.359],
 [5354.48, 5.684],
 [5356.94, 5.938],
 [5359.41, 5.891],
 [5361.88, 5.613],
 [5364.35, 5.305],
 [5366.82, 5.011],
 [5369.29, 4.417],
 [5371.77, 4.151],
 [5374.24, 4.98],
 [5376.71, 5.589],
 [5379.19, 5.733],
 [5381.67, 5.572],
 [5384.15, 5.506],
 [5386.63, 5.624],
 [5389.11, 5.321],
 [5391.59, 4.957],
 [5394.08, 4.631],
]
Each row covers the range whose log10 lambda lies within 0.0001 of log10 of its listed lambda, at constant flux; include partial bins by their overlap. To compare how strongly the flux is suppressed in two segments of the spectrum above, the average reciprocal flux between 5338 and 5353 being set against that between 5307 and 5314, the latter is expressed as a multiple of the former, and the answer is 0.90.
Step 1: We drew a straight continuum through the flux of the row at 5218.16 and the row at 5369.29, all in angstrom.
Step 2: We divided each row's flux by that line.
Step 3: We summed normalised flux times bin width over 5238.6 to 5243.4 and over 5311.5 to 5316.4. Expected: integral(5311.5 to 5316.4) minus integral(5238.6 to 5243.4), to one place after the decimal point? 0.6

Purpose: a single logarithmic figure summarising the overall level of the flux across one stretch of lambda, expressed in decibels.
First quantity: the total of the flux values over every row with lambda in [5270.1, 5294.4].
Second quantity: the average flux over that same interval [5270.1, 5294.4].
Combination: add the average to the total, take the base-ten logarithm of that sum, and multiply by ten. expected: 17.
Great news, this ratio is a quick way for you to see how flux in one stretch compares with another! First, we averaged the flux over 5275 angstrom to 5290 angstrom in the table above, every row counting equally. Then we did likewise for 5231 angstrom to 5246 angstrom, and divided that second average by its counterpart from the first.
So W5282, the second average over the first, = 1.02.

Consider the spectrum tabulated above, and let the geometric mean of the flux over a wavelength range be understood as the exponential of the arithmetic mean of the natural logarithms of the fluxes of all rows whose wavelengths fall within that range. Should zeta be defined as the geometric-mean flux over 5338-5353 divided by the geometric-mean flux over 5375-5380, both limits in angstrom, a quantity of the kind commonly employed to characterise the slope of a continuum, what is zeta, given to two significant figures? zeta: 0.88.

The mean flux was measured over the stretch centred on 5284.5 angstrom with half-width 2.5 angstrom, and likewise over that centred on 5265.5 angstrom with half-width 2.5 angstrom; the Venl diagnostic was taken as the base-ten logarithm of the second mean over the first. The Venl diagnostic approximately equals -0.13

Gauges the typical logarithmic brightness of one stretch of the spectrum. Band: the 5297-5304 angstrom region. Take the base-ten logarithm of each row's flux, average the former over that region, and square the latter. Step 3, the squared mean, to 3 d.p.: 0.470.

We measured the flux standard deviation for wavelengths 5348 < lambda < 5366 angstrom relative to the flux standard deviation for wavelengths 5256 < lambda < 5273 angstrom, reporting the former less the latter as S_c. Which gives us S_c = -0.5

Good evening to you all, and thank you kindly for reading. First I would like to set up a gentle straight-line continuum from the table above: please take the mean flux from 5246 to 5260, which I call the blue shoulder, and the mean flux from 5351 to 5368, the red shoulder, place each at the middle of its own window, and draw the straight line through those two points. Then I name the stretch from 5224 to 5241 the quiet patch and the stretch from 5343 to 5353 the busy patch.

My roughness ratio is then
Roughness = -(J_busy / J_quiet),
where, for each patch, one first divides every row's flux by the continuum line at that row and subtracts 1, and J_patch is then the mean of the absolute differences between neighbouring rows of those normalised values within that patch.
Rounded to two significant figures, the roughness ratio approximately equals -0.84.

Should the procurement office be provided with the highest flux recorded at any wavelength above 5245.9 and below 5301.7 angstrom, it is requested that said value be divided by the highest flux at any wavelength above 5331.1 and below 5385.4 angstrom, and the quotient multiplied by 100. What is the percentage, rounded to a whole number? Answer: 92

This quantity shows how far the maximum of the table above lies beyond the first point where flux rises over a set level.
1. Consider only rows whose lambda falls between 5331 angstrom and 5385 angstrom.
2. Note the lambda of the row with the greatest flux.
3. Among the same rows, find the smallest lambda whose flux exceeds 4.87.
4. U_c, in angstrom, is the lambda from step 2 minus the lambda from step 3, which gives 24.6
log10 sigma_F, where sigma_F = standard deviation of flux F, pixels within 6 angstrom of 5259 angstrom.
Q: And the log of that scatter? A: -0.2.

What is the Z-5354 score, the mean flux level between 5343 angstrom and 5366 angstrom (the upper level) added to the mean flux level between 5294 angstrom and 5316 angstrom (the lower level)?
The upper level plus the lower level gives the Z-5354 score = 10.6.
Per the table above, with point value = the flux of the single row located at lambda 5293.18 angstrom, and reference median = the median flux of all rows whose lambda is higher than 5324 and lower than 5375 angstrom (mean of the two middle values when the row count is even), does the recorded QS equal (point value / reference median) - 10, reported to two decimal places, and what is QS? -8.92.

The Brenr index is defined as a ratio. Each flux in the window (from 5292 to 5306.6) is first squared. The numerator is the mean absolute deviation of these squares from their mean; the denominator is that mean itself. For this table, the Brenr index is 0.12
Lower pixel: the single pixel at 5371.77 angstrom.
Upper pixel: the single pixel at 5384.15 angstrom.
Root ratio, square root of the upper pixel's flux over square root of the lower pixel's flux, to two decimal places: 1.15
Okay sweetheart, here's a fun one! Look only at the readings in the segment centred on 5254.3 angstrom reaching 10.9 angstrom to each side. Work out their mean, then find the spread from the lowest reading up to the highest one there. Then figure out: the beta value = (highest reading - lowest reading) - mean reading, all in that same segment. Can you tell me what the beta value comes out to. -3.3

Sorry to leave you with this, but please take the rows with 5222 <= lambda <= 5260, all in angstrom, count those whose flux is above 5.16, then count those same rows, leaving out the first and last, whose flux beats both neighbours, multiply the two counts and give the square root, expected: 3.2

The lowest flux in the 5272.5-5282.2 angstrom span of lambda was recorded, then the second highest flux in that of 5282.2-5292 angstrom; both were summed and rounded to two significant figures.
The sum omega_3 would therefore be 9.7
